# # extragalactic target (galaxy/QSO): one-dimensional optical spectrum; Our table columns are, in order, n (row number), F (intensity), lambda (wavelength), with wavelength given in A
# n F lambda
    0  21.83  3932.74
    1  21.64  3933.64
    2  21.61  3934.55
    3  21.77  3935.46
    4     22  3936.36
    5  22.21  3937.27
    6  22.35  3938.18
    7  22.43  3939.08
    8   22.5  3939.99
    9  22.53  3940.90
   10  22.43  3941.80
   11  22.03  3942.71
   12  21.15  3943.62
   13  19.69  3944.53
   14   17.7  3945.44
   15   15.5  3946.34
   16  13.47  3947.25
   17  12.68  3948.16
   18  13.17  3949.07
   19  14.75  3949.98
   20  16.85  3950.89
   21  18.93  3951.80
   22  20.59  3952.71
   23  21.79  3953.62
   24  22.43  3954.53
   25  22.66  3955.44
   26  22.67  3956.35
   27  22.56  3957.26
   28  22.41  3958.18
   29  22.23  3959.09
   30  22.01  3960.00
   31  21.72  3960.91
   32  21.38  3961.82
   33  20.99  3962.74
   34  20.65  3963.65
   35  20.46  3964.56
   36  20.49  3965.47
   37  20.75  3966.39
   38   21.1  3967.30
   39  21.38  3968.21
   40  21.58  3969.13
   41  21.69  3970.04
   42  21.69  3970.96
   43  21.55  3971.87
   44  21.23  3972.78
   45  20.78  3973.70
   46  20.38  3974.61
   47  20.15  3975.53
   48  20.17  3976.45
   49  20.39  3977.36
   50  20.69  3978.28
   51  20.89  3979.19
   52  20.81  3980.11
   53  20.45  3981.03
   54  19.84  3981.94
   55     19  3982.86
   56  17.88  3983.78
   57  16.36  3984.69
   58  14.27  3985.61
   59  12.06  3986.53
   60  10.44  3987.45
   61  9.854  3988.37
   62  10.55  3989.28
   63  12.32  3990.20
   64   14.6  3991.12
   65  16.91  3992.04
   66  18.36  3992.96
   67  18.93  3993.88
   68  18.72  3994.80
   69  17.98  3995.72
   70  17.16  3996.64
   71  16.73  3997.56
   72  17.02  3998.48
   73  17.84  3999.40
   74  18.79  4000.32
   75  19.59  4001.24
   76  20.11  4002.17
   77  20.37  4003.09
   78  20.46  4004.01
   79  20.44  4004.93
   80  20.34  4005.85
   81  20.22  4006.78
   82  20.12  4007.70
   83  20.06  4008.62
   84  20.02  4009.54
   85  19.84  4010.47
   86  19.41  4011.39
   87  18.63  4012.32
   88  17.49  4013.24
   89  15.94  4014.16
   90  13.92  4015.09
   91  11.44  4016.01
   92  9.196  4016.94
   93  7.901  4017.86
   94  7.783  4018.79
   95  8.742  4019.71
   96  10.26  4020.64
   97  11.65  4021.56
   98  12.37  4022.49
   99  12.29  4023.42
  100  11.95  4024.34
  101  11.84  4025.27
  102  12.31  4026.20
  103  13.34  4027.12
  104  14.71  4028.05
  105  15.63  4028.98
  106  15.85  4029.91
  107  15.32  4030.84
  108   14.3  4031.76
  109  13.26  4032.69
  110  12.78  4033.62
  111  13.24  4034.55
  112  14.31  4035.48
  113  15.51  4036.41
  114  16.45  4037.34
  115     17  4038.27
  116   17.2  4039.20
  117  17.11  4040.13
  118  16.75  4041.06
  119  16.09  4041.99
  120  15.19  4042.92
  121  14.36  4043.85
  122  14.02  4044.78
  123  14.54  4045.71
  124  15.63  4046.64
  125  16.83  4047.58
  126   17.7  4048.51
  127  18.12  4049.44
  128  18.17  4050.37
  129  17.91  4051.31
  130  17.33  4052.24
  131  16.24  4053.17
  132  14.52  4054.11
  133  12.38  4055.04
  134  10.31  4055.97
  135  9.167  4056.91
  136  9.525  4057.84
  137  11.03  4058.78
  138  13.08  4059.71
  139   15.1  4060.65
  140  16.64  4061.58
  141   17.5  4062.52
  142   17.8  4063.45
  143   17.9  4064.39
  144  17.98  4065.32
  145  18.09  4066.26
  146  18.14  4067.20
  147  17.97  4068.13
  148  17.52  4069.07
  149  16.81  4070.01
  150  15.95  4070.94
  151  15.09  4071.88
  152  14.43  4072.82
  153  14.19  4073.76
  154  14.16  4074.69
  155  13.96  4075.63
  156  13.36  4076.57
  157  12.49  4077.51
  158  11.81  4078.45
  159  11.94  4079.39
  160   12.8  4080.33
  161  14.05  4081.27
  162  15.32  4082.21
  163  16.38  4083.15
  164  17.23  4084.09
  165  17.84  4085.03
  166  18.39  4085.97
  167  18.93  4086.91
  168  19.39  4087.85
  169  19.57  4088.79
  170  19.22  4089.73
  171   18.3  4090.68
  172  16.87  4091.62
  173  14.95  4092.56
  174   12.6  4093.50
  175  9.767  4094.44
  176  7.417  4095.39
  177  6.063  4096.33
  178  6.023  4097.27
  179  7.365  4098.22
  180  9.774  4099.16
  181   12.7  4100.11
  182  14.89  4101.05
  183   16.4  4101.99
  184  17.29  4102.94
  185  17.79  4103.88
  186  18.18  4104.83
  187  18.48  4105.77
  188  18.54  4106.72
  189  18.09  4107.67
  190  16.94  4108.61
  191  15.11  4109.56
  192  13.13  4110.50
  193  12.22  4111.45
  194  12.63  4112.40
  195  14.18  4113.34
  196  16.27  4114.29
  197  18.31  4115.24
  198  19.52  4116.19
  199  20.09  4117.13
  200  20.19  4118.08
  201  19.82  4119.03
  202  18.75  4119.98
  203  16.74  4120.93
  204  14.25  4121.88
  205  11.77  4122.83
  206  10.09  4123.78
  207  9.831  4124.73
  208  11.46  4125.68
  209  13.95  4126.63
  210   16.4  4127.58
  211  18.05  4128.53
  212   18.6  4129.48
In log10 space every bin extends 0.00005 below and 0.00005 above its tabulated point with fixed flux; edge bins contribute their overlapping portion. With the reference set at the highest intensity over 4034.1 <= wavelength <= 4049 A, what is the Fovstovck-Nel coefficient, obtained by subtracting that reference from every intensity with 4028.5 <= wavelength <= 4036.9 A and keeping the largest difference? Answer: -2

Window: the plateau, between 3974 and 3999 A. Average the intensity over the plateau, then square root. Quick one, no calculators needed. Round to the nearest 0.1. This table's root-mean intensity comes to 4.1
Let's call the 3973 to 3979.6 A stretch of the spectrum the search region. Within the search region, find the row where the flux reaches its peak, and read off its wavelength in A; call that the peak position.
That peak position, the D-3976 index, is 3979.19 A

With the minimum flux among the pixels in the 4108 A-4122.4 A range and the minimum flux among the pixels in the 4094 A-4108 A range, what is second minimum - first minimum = -6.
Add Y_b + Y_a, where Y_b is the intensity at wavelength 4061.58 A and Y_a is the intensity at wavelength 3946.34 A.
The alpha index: 32.1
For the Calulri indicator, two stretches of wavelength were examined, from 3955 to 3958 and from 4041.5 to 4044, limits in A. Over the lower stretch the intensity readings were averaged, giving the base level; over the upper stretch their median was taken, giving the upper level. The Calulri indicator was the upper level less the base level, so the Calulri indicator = -7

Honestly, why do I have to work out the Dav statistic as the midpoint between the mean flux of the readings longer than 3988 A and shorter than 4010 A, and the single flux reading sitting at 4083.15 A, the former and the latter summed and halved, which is 17.1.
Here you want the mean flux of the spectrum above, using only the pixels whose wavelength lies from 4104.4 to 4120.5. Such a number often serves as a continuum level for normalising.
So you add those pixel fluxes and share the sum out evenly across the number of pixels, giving 17.1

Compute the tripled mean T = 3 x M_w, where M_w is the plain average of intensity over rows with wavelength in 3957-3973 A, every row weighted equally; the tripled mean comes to 64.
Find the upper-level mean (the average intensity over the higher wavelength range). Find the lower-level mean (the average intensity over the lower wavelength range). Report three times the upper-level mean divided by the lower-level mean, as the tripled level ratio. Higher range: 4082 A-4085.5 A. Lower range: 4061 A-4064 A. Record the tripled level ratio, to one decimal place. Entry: 2.9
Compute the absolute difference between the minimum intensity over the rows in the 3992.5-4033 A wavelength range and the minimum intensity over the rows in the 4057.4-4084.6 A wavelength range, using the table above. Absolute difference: 1.7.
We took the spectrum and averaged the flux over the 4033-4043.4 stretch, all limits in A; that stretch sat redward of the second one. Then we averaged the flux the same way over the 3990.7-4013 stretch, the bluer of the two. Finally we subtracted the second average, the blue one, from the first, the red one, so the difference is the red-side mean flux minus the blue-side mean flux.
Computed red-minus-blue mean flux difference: -3.3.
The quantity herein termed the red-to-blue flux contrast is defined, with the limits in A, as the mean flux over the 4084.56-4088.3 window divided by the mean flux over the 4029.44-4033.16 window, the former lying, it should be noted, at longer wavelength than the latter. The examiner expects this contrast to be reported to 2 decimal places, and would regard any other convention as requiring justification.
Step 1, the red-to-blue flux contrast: 1.27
